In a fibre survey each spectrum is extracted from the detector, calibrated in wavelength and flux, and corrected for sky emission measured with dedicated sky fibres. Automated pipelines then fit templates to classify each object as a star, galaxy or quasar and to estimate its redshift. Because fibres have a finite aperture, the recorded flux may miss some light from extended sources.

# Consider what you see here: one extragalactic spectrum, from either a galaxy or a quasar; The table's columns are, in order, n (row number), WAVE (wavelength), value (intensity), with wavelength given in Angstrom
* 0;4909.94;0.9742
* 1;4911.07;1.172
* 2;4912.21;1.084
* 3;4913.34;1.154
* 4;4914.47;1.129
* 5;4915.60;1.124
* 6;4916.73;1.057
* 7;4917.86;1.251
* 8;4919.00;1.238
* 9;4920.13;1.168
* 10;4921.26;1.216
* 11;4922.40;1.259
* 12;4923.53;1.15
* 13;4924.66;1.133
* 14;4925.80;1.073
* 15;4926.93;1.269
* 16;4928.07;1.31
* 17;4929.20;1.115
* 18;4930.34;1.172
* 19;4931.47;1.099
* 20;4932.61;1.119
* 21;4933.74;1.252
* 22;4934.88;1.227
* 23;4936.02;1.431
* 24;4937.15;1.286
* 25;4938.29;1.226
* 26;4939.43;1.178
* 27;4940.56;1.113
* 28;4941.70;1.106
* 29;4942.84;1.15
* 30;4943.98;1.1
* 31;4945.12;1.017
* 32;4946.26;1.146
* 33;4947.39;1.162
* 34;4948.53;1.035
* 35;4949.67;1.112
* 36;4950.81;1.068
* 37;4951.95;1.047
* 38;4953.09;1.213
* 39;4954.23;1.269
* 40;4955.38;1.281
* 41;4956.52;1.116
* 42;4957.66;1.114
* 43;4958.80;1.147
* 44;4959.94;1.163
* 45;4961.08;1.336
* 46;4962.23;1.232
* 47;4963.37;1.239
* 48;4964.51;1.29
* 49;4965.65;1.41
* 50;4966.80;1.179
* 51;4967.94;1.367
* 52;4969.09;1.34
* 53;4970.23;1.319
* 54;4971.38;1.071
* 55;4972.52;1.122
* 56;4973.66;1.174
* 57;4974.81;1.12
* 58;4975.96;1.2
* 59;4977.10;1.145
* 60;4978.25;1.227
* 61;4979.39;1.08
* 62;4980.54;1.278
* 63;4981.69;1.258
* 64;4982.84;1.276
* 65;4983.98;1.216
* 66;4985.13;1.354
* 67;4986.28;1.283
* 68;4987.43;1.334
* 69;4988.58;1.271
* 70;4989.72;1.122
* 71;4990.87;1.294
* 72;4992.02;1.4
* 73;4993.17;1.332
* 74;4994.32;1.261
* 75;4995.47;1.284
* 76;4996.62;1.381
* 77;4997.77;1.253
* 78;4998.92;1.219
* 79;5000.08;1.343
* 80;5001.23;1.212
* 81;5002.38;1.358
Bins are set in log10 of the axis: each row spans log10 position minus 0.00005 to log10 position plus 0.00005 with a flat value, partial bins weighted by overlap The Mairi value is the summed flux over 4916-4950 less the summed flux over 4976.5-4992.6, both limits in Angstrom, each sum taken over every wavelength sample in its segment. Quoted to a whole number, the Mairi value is 18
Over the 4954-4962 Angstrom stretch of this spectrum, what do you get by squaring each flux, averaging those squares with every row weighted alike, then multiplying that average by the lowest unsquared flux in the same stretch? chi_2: 1.62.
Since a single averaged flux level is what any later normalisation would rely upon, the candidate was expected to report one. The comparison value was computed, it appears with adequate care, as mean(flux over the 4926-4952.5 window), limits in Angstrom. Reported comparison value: 1.16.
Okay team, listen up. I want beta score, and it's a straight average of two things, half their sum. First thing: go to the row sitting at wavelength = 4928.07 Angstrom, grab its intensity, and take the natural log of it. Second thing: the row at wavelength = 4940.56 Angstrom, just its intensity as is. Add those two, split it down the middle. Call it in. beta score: 0.692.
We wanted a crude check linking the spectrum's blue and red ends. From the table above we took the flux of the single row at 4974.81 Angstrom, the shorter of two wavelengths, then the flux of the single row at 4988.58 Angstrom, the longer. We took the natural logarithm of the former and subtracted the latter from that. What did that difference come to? -1.16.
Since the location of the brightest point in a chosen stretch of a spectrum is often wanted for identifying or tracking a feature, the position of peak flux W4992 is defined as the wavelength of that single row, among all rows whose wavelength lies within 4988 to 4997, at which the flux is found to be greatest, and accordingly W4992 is 4992.02 Angstrom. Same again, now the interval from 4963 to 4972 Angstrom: 4965.65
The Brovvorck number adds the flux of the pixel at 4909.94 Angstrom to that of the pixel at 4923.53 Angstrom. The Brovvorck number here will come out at 2.12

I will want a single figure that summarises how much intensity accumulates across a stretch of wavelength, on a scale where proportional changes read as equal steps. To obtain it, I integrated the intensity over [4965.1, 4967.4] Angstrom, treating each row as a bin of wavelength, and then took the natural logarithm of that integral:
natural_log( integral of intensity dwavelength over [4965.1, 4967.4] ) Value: 1.09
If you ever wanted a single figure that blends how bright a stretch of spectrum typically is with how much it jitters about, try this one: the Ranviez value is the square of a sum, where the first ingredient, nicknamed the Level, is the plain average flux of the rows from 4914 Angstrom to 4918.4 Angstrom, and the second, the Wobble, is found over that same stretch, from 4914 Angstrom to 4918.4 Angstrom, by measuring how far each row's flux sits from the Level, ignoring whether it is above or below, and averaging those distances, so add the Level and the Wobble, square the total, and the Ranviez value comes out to 1.43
